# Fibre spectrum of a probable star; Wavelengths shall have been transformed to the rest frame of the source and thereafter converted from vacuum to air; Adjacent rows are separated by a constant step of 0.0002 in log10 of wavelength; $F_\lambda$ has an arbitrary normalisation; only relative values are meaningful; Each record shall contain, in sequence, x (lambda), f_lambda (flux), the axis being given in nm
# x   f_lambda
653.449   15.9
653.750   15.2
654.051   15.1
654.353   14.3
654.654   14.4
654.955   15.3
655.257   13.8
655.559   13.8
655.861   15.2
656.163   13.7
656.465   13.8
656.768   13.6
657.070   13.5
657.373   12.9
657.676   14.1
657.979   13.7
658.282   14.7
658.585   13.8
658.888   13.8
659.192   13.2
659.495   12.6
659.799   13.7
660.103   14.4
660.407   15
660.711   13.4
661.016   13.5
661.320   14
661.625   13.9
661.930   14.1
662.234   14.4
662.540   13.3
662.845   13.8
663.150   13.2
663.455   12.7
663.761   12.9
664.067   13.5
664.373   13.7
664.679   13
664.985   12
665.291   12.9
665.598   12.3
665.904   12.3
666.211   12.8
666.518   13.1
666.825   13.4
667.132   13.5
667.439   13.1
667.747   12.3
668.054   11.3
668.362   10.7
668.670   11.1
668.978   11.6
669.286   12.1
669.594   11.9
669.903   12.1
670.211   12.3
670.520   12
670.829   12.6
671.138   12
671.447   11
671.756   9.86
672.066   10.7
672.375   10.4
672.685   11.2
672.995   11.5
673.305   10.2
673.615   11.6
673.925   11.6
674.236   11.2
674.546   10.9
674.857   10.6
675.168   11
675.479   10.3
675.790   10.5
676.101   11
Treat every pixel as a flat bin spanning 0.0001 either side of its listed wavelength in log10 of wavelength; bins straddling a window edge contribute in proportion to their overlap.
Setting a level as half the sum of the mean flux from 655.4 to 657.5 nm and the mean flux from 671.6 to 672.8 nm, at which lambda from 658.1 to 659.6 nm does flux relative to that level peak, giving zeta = 658.282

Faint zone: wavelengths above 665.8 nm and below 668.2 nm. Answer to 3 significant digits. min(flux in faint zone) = 11.3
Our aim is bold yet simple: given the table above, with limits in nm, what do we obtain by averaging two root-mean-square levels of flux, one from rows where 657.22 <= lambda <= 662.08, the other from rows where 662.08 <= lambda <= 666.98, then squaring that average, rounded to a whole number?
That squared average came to 181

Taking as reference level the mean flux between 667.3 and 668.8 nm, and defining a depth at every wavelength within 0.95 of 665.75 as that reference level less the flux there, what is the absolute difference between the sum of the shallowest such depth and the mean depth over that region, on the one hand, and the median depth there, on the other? 1.4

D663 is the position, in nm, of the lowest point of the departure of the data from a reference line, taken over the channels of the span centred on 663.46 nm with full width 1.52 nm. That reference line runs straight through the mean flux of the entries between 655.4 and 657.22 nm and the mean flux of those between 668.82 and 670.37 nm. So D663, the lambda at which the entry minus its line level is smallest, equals 663.455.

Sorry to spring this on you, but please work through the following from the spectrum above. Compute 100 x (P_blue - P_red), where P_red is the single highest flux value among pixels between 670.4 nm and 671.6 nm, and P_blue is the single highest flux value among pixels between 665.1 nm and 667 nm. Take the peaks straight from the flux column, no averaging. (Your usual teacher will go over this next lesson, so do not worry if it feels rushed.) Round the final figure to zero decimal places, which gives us 80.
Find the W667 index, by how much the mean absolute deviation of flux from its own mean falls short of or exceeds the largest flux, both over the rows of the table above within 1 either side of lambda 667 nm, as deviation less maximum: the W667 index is -13.2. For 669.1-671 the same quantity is -12.4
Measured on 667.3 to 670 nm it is -12.5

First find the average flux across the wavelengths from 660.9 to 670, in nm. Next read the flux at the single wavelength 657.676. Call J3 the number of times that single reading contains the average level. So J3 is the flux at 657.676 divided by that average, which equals 1.10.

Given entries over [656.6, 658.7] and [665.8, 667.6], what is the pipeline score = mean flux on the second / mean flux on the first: 0.95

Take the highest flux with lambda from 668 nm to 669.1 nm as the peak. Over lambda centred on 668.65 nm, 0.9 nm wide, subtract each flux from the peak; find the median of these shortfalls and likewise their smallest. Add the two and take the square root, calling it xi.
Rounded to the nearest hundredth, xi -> 0.71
